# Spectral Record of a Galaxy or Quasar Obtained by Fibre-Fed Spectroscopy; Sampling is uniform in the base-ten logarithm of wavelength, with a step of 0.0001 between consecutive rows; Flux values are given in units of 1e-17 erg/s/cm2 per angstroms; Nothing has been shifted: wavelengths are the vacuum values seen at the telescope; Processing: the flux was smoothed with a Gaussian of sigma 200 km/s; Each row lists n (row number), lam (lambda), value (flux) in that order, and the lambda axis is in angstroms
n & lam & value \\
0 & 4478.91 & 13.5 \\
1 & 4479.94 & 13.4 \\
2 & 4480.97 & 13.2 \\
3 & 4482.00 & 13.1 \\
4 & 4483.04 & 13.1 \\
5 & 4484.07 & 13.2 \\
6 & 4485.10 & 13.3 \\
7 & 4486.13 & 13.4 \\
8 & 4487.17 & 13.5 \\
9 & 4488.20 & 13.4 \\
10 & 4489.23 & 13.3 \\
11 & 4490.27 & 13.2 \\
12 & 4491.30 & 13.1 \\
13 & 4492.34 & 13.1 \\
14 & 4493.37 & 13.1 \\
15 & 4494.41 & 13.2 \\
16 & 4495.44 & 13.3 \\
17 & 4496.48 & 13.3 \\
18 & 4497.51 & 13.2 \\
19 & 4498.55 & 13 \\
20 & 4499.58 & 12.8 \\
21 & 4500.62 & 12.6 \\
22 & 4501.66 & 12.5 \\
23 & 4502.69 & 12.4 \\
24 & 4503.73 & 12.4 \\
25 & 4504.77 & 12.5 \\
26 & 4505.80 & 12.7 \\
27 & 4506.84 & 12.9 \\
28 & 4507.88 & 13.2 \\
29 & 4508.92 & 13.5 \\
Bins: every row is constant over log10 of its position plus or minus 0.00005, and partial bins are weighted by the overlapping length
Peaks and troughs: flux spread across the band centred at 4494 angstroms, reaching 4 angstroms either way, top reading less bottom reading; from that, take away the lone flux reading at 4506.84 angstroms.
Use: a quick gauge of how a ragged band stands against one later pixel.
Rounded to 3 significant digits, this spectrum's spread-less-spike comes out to -12.7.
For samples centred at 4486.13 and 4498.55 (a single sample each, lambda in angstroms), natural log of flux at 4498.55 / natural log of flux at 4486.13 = 0.99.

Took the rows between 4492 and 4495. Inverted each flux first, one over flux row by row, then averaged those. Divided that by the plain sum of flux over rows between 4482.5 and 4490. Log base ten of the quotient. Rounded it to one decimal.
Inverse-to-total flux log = -3.1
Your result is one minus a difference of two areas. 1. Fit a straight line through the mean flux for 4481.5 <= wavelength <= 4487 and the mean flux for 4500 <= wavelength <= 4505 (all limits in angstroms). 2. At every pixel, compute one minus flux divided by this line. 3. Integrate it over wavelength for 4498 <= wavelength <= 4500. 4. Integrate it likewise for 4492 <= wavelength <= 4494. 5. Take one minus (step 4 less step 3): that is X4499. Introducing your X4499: 0.99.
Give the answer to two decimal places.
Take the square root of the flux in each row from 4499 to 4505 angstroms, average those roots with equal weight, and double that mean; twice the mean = 7.08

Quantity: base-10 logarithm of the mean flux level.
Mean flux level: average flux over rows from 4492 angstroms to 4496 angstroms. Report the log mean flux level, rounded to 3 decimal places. 1.120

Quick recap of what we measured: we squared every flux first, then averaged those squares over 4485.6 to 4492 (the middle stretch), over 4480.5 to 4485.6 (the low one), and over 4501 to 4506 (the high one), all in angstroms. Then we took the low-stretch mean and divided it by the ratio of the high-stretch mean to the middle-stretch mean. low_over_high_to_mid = 197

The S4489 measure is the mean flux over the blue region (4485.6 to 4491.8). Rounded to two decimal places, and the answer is 13.32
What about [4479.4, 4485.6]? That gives 13.22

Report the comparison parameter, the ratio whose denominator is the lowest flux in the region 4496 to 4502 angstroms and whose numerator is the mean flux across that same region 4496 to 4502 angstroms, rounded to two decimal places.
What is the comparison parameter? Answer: 1.03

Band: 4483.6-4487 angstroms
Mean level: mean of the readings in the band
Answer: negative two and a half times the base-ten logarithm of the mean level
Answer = -2.81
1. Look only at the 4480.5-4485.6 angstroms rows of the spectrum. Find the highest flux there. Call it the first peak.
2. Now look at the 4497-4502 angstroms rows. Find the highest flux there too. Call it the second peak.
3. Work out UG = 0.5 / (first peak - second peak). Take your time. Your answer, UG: 5.0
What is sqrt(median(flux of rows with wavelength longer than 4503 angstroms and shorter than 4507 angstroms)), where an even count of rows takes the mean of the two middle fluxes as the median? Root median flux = 3.55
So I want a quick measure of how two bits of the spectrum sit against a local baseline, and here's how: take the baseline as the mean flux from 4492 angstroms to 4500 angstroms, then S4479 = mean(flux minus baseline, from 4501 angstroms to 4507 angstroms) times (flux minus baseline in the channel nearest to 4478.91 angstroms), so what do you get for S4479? -0.21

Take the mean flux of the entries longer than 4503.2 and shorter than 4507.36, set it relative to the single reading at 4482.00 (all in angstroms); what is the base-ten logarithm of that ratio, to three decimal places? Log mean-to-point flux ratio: -0.016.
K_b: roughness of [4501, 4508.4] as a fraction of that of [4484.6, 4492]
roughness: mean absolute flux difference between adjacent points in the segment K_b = 1.5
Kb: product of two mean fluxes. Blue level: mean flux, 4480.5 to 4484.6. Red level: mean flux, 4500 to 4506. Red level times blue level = 165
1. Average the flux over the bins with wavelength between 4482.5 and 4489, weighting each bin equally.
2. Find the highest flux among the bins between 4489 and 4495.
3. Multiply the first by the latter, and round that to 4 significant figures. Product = 177.1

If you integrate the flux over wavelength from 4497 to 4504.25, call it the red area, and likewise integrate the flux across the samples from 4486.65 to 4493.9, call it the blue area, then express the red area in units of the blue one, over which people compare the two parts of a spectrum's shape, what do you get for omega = 0.96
